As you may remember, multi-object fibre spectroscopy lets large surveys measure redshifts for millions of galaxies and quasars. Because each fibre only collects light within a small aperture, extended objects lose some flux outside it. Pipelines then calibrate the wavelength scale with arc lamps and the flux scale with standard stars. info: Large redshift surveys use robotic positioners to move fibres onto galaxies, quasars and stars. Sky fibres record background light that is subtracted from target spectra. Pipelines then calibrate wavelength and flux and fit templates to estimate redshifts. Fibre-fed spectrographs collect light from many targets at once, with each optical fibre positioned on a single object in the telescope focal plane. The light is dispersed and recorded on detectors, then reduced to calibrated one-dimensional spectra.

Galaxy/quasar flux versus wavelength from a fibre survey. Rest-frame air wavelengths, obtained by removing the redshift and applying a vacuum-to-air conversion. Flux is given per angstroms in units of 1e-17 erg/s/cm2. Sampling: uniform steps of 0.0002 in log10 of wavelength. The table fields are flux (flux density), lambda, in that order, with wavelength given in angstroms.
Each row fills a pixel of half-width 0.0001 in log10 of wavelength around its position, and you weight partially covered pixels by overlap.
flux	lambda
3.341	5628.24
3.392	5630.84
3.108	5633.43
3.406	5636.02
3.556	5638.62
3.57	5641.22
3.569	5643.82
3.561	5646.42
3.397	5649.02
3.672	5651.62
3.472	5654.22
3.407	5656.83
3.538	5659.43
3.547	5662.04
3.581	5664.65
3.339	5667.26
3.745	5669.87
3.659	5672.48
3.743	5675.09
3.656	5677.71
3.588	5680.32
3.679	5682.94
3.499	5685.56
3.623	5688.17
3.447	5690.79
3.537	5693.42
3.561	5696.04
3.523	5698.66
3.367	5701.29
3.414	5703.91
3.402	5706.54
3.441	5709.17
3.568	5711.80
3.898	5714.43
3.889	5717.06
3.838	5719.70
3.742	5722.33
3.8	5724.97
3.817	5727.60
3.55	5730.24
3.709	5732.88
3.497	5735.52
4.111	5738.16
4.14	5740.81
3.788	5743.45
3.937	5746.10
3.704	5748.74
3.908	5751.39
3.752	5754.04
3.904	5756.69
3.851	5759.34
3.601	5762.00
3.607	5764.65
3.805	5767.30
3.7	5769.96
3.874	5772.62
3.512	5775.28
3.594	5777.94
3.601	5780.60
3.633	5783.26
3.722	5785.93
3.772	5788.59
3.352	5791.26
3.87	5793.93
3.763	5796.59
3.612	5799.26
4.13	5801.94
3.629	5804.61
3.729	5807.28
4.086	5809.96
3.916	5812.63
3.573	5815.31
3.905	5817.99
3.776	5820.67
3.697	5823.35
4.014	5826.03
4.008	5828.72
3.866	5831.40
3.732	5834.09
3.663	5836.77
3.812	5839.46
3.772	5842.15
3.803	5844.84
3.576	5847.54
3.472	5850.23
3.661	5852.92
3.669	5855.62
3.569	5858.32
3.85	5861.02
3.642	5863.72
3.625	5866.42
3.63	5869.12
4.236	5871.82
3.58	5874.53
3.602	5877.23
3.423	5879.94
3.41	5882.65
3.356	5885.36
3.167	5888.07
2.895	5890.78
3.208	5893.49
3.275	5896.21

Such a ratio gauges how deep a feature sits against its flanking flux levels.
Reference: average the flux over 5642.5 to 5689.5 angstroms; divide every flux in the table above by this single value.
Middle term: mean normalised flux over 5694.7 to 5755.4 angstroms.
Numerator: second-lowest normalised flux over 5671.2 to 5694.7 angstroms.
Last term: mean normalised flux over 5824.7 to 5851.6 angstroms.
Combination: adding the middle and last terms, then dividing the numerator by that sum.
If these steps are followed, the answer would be 0.468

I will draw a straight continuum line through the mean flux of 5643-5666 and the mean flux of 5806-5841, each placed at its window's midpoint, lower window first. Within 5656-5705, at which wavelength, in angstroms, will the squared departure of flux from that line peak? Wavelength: 5701.29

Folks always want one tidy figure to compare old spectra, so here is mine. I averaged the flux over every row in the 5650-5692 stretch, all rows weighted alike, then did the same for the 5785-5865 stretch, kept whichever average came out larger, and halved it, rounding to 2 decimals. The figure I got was 1.88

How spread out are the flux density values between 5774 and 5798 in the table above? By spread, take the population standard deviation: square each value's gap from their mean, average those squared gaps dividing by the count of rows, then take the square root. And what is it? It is 0.147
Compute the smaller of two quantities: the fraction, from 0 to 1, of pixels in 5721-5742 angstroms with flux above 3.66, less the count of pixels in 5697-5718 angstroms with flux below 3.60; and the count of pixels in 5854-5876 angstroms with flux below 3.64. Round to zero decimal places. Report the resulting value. -5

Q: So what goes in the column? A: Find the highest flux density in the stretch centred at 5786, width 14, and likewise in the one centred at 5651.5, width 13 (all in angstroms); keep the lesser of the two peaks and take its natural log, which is 1.30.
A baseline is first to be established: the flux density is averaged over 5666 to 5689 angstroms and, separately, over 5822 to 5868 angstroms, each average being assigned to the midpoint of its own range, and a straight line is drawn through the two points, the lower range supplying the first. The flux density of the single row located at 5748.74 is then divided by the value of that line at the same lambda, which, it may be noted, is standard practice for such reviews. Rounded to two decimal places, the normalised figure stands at 1.01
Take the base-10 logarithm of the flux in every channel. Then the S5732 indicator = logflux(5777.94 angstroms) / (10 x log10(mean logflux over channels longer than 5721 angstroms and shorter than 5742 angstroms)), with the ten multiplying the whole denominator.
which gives -0.234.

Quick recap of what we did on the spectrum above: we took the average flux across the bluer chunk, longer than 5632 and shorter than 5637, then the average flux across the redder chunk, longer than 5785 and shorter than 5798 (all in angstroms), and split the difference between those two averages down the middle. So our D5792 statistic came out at 3.48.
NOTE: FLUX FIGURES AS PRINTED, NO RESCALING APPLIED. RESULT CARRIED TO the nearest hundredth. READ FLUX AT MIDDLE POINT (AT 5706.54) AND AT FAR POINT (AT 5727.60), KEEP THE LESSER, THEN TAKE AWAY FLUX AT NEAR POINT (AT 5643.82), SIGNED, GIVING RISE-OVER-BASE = -0.17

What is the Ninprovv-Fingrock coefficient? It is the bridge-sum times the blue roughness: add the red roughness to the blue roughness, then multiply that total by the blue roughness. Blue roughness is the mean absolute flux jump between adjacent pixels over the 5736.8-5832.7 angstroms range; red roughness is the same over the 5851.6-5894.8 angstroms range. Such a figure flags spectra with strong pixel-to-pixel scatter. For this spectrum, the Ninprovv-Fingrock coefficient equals 0.077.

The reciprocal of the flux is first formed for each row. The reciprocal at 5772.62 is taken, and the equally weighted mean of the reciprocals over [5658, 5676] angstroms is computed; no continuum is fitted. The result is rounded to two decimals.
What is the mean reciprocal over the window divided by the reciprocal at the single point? 1.08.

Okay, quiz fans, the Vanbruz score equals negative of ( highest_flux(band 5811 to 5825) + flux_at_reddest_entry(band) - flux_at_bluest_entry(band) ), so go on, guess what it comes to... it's -3.7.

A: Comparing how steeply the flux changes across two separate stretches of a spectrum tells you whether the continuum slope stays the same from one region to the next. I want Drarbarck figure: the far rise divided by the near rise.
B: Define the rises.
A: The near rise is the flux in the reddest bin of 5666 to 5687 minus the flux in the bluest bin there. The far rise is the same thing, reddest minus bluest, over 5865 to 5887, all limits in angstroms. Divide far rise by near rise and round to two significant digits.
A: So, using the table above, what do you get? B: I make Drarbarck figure -1.7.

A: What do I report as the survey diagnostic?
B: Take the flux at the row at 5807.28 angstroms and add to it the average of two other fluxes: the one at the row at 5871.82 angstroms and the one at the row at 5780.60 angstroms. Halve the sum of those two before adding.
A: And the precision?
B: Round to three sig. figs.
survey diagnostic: 7.65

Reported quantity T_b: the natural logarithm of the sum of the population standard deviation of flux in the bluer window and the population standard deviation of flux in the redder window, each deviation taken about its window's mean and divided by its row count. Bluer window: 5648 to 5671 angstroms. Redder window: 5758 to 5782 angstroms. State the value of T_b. -1.39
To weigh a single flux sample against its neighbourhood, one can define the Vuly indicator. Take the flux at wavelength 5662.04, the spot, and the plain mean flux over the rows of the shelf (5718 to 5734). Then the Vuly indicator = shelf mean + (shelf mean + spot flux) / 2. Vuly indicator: 7.39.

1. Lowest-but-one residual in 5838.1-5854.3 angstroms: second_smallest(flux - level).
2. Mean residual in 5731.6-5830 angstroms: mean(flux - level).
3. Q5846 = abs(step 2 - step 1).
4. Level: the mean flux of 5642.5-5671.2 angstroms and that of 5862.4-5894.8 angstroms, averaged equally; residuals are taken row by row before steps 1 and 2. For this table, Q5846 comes 0.20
